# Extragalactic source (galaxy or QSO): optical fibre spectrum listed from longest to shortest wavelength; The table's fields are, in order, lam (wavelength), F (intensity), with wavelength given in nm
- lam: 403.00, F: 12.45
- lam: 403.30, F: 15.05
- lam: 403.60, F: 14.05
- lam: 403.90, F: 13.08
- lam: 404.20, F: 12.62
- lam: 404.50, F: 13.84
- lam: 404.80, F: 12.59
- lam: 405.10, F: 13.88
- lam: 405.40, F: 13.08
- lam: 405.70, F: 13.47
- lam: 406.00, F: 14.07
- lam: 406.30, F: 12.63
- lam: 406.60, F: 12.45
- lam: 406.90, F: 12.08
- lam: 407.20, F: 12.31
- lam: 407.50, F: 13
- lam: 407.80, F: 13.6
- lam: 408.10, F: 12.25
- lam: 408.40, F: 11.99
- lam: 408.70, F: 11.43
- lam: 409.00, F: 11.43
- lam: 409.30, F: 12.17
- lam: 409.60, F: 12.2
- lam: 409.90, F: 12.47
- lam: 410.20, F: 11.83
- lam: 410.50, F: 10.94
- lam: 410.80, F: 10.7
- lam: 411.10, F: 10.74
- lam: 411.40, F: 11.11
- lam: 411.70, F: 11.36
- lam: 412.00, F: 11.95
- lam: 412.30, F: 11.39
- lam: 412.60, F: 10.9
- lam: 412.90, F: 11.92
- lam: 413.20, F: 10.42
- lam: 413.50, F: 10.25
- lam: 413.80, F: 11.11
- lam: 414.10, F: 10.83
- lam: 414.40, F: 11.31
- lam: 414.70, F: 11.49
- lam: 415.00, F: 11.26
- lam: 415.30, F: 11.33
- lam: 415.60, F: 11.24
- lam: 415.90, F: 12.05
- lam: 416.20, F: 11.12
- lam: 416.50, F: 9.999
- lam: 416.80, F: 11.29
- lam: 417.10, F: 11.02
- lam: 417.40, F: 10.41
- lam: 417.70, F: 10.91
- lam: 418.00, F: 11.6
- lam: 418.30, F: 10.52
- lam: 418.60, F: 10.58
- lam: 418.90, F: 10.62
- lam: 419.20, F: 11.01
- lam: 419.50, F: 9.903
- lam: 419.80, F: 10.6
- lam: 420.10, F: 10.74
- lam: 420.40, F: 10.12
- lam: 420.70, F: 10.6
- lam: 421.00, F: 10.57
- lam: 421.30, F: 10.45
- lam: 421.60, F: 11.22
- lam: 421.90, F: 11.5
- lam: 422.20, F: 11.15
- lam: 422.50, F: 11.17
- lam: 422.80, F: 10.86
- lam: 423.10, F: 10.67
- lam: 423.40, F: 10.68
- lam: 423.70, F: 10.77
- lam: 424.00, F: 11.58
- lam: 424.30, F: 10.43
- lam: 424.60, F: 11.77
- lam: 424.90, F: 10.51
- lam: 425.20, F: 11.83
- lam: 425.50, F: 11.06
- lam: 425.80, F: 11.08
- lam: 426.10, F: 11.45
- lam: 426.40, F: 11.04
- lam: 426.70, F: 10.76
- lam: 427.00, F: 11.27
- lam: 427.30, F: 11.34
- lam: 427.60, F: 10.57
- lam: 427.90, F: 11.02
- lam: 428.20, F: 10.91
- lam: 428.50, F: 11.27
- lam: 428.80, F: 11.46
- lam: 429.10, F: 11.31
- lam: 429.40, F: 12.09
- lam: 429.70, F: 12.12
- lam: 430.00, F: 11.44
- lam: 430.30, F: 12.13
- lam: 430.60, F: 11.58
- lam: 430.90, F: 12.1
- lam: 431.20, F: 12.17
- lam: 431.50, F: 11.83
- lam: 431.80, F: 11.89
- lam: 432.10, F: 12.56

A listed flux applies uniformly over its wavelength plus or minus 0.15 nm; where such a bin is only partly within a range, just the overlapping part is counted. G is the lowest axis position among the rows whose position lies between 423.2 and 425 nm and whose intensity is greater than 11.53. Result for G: 424.00 nm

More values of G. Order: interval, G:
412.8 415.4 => 412.90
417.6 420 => 418.00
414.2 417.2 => 415.90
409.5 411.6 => 409.60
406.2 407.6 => 406.30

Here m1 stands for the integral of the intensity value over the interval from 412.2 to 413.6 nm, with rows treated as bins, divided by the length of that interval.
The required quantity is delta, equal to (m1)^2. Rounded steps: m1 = 11.0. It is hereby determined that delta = 121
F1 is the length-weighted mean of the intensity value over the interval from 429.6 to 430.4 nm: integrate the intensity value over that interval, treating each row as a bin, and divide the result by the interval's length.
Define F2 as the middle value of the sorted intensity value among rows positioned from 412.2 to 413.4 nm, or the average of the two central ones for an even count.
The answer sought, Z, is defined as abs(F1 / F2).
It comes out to 1.06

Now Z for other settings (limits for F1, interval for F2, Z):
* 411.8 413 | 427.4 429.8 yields 1.02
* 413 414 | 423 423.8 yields 1.00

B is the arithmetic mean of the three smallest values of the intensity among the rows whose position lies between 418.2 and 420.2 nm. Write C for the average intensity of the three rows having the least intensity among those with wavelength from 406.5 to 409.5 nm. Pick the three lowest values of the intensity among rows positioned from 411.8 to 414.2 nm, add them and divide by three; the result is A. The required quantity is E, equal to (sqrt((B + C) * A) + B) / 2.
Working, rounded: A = 10.5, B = 10.3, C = 11.6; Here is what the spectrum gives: 12.8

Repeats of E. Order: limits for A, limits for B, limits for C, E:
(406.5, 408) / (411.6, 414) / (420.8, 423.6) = 13.3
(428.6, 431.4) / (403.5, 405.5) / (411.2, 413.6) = 14.5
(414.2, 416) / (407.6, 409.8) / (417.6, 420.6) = 13.6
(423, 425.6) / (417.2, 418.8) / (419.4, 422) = 12.6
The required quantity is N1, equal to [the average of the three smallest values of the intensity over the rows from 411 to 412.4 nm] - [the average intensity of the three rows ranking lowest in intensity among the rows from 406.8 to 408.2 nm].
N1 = -1.1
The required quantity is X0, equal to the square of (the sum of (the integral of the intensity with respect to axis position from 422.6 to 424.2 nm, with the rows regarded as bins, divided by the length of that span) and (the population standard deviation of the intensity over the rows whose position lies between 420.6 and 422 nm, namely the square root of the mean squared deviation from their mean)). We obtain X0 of 128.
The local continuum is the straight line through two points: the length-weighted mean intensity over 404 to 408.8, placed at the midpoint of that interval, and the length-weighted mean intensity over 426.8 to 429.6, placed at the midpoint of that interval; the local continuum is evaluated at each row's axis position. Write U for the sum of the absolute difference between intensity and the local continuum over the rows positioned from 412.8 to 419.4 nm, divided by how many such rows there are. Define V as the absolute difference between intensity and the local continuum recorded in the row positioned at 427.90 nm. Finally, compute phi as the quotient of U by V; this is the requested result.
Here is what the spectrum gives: 4.4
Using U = 1.1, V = 0.26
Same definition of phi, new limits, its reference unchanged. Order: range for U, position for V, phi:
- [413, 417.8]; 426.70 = 2.0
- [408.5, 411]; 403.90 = 19.3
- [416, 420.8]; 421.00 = 1.1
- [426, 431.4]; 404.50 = 0.6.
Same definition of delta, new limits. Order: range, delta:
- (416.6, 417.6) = 118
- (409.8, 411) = 130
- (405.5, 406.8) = 172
